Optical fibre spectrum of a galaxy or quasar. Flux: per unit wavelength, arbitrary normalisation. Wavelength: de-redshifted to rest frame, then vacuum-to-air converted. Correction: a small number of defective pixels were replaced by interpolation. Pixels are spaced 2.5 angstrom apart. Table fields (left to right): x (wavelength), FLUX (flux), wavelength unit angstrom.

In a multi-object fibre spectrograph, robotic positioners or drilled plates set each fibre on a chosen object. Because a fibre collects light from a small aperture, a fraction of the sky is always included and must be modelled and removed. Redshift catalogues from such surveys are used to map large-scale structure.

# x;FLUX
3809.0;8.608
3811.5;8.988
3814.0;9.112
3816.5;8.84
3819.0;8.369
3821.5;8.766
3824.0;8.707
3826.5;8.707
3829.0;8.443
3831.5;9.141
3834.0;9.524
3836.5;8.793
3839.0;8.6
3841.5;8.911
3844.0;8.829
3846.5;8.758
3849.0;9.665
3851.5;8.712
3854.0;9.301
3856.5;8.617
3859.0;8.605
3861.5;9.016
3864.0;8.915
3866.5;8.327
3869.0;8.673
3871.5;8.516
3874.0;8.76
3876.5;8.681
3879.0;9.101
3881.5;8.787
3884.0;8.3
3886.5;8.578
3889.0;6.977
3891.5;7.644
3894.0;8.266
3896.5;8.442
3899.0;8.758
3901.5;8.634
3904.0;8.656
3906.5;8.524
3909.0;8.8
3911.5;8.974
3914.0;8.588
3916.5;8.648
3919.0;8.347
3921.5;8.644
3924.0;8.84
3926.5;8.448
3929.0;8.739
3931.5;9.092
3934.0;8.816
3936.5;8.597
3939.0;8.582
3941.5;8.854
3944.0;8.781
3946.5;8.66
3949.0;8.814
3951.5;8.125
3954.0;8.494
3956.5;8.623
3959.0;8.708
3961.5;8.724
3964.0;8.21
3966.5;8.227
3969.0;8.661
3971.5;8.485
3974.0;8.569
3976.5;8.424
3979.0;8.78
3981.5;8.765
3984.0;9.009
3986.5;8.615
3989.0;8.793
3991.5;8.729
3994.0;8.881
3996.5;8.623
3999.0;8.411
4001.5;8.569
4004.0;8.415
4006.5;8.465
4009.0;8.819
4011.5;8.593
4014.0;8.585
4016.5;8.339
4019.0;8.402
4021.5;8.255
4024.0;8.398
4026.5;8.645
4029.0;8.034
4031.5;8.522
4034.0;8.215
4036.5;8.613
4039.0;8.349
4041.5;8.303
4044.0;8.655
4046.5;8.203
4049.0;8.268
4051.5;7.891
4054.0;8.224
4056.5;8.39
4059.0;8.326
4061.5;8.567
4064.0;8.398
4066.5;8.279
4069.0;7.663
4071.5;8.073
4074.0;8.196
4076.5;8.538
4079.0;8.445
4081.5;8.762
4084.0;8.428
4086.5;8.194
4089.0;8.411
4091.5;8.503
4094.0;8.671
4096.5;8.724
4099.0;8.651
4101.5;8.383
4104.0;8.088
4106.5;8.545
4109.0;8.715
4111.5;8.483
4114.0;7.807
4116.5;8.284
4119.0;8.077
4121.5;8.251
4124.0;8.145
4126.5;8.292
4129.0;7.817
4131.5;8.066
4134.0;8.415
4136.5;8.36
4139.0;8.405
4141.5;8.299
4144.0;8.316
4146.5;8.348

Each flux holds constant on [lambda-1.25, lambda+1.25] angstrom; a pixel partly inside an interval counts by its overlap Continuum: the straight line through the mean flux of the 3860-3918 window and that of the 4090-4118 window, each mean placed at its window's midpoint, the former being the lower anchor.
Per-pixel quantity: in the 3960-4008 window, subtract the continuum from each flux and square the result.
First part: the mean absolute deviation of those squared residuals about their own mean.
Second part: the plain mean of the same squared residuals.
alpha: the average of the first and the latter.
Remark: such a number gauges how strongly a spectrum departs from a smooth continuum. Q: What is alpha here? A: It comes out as 0.050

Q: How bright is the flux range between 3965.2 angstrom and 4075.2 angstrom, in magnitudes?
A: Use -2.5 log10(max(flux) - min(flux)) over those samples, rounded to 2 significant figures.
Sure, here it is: -0.32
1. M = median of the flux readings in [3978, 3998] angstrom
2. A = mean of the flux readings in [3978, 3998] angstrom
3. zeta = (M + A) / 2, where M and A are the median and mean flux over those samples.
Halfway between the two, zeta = 8.77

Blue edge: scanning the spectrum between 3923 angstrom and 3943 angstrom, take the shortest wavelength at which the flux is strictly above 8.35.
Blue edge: 3924.0 angstrom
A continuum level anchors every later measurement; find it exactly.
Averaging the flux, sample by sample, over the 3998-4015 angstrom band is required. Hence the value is 8.6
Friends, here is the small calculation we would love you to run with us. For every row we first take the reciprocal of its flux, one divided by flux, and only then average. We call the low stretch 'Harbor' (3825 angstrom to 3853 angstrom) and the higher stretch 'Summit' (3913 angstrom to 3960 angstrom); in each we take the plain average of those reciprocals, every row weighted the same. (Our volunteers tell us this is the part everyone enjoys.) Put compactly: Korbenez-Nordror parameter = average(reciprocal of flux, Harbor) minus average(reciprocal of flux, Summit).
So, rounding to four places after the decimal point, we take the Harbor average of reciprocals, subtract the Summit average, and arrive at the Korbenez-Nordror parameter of -0.0033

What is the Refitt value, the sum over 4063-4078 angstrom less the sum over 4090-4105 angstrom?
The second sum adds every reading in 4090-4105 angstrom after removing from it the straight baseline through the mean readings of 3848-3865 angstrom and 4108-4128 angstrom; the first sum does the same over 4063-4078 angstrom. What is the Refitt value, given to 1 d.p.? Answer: -2.3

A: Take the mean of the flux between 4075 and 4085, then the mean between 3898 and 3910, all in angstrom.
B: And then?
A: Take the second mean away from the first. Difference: -0.1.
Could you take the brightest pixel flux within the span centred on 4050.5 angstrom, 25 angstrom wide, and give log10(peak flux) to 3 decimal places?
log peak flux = 0.937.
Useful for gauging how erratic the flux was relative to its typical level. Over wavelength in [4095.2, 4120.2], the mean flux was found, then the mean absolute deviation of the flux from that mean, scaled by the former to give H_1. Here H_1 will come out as 0.0298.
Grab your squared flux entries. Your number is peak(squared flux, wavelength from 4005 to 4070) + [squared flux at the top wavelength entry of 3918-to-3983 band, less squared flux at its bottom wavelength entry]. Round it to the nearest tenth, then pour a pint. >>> 84.9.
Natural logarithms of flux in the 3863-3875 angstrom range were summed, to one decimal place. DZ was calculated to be 10.8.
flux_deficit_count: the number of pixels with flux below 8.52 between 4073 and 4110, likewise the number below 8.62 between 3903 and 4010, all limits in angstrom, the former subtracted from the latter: 10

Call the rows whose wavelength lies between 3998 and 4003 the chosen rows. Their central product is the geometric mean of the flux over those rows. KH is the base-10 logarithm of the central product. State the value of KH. 0.929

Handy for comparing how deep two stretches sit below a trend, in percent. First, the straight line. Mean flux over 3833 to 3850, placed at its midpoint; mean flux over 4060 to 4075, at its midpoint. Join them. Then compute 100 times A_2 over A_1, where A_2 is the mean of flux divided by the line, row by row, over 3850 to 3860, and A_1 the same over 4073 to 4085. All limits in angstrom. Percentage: 95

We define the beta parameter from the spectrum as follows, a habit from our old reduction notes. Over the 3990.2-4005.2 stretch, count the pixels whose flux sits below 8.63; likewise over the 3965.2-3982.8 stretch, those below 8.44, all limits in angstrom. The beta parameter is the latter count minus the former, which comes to -2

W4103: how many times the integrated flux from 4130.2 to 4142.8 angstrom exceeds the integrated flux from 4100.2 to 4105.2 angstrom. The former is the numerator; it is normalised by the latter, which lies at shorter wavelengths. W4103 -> 2.5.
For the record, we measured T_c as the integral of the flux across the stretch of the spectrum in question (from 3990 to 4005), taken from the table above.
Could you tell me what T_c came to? 129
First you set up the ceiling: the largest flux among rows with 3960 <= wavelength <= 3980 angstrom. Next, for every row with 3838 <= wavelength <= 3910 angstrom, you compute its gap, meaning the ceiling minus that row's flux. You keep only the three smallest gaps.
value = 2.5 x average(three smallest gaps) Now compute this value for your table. -1.4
